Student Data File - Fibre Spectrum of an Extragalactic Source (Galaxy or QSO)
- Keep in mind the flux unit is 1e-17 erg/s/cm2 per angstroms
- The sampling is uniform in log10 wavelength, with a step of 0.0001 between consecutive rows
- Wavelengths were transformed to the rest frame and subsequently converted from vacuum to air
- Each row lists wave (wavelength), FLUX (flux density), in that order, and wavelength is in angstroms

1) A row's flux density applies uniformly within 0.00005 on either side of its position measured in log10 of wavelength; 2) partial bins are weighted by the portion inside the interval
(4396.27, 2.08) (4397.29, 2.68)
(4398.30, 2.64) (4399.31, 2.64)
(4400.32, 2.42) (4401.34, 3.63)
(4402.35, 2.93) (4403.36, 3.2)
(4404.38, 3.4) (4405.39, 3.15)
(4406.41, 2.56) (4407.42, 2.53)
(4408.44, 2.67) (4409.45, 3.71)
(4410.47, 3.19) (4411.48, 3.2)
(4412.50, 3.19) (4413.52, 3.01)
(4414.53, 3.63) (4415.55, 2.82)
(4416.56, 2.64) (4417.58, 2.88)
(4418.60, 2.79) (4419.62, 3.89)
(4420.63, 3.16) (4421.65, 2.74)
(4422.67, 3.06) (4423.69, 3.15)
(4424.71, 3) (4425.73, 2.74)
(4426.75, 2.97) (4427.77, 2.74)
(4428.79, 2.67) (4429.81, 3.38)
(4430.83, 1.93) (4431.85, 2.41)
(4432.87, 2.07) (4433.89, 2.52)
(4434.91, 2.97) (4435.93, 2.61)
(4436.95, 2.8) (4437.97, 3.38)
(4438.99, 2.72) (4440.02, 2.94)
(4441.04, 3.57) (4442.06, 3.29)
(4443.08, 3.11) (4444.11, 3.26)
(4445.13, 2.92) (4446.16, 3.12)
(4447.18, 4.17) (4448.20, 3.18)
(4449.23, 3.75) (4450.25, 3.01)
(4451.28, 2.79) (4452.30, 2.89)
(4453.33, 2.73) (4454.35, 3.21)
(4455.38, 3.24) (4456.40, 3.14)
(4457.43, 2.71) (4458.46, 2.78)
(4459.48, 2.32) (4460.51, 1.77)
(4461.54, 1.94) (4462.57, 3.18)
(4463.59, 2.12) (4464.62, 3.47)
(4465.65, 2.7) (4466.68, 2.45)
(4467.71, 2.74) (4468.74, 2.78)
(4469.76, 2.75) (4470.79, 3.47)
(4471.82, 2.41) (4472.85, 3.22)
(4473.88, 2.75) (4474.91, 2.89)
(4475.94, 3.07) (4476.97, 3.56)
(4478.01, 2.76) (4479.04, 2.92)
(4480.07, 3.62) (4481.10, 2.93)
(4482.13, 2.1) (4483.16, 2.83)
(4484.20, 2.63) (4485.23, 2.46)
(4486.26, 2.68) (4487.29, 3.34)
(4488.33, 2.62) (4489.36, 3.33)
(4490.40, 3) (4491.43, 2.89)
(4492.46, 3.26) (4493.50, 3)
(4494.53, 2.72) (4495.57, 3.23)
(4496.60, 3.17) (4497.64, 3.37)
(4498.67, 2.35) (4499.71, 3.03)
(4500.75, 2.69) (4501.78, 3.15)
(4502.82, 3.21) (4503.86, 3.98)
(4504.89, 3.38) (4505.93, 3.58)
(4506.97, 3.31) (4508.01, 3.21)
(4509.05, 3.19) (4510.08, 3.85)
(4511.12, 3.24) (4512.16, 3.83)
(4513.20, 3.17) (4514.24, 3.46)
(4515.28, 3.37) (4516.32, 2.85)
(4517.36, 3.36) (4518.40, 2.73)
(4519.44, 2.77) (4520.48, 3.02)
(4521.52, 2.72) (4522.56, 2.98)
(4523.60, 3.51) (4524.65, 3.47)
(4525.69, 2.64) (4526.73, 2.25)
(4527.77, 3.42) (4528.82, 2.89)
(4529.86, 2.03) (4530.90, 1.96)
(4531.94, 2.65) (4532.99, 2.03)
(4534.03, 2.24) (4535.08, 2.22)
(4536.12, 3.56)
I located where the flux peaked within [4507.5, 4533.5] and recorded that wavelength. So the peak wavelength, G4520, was 4510.08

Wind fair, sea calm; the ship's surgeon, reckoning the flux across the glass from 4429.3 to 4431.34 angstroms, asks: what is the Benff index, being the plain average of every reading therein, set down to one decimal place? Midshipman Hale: 2.7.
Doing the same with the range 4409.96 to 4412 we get 3.2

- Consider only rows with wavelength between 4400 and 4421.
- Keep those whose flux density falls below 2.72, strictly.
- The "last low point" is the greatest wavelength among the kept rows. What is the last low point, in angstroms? 4416.56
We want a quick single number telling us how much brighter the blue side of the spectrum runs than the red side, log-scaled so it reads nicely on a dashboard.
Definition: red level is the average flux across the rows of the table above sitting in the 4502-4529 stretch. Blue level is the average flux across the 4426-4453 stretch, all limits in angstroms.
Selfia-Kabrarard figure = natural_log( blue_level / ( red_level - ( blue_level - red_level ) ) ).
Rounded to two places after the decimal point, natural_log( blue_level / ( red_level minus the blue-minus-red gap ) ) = -0.15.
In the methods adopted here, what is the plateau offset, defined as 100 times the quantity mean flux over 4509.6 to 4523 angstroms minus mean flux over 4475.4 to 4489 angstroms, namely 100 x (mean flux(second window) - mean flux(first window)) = 29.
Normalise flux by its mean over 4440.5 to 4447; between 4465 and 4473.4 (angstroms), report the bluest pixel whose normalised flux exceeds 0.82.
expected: 4465.65 angstroms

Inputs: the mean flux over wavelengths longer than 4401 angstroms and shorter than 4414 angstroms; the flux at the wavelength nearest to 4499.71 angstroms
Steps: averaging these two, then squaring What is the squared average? 9.4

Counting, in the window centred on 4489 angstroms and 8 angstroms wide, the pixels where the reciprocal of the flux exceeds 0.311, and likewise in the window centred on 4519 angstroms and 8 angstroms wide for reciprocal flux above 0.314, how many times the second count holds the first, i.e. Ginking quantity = 1.2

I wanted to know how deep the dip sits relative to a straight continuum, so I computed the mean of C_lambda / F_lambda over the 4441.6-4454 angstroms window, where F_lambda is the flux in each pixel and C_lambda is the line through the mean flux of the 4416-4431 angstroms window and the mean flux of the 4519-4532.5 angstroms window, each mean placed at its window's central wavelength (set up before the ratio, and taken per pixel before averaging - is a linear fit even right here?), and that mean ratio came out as 0.92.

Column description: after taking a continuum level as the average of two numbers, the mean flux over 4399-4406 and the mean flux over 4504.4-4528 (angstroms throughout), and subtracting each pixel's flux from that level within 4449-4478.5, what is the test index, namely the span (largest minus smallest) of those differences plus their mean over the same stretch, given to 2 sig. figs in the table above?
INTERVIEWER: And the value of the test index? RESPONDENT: 2.3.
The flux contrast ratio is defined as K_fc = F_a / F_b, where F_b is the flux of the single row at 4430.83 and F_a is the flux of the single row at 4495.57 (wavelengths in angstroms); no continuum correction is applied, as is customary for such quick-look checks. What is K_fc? 1.67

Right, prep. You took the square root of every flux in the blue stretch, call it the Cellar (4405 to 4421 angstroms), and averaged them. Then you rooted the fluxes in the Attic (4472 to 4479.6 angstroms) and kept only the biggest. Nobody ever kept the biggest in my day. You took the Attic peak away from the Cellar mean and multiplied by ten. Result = -1.40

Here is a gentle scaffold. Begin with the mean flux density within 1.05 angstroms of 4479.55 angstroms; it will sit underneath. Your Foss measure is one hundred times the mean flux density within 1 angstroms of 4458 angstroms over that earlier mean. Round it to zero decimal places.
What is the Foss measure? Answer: 84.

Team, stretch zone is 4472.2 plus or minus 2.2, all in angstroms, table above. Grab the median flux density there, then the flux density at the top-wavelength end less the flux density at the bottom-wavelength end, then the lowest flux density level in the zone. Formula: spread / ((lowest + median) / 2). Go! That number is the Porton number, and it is -0.27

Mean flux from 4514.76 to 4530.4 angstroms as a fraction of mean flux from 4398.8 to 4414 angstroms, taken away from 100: 99.0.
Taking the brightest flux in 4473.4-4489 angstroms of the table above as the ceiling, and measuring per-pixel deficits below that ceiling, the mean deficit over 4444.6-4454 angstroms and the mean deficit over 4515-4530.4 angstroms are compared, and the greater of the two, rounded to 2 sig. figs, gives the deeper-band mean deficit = 0.69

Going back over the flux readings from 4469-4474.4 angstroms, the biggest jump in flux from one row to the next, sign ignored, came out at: 1.1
